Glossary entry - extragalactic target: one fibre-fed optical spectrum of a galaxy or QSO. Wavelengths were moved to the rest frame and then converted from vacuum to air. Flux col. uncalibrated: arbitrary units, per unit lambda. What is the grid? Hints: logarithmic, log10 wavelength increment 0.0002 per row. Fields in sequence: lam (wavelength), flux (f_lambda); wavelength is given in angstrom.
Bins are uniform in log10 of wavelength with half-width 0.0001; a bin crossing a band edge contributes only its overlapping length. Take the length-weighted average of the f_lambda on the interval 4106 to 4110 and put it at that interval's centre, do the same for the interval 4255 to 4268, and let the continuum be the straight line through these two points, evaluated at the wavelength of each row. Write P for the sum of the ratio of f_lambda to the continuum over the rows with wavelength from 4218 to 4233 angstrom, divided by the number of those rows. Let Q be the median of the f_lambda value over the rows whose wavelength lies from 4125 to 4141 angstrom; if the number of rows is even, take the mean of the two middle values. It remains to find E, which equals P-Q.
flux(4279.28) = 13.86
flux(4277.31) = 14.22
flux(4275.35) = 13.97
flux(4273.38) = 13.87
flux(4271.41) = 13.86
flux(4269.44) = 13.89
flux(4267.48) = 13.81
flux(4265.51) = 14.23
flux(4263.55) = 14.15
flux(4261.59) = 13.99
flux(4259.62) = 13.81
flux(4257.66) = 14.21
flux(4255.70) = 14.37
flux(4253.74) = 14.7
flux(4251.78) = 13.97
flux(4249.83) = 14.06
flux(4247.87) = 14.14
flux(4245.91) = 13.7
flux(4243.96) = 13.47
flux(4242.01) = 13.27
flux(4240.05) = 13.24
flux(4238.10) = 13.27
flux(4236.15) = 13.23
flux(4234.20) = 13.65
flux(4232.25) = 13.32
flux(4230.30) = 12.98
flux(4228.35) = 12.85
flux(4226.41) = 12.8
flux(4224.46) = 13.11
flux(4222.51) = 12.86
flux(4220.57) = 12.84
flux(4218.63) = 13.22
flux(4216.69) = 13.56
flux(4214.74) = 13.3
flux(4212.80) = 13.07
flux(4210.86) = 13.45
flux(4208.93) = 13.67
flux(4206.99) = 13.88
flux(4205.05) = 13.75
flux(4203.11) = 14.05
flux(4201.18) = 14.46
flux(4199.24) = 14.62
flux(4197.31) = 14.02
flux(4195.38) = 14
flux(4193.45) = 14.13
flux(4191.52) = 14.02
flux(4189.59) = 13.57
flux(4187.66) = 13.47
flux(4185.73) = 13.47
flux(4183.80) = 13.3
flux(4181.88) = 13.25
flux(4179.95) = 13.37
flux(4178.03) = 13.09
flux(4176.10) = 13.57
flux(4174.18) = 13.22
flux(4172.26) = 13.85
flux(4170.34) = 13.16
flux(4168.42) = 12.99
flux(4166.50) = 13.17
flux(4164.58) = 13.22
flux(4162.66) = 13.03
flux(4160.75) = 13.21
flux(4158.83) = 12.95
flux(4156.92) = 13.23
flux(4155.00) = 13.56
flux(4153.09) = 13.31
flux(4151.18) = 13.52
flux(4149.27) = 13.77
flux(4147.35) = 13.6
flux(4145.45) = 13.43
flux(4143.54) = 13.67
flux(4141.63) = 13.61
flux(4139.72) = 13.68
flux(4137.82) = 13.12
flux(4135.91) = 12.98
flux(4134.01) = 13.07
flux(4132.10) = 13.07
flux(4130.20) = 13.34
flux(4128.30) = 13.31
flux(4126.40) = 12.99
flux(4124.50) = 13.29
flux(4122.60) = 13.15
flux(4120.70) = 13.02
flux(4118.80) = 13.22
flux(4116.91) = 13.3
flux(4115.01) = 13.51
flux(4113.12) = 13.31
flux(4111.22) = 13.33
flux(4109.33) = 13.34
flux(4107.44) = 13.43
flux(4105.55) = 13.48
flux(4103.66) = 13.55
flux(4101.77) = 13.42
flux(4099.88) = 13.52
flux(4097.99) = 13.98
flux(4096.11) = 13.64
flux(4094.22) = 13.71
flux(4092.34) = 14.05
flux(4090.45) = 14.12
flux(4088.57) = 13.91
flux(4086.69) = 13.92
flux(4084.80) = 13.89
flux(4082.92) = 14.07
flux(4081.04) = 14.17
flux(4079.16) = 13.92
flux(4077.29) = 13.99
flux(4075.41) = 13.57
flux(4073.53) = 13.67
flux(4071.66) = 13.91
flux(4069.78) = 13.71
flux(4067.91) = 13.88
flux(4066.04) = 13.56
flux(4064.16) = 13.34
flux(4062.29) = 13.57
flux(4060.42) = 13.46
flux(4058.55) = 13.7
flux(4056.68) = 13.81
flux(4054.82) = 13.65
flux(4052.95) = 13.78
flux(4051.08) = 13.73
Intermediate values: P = 0.93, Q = 13.1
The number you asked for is -12.2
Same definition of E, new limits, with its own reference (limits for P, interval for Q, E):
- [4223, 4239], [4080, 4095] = -13.0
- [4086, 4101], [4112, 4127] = -12.2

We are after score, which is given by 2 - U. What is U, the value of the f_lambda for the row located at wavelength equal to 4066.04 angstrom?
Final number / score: -11.6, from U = 13.56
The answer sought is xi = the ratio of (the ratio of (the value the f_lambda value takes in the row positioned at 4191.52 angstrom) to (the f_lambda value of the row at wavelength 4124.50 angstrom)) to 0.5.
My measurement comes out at 2.11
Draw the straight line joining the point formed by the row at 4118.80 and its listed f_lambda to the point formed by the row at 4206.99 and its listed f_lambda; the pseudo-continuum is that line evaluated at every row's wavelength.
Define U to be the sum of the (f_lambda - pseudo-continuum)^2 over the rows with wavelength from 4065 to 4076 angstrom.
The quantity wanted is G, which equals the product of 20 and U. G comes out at 90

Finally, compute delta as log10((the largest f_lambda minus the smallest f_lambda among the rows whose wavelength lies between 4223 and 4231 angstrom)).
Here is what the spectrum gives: -0.51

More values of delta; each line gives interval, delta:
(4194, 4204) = -0.21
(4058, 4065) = -0.44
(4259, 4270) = -0.38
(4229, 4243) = -0.17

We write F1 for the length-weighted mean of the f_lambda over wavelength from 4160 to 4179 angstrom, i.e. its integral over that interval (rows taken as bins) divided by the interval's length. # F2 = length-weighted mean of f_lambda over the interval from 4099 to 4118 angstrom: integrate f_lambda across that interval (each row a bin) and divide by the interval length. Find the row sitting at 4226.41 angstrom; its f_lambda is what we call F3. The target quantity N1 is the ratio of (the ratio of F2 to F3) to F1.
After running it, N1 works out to 0.079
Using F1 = 13.3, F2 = 13.4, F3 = 12.8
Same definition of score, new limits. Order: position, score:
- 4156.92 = -11.2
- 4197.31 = -12.0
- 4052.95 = -11.8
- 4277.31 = -12.2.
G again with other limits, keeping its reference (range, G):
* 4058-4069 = 77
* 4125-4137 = 7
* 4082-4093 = 122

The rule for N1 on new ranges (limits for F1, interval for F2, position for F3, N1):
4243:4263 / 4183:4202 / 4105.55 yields 0.073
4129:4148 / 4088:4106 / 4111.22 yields 0.077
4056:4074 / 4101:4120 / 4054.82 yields 0.072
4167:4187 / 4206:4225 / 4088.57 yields 0.072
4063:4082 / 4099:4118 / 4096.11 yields 0.071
